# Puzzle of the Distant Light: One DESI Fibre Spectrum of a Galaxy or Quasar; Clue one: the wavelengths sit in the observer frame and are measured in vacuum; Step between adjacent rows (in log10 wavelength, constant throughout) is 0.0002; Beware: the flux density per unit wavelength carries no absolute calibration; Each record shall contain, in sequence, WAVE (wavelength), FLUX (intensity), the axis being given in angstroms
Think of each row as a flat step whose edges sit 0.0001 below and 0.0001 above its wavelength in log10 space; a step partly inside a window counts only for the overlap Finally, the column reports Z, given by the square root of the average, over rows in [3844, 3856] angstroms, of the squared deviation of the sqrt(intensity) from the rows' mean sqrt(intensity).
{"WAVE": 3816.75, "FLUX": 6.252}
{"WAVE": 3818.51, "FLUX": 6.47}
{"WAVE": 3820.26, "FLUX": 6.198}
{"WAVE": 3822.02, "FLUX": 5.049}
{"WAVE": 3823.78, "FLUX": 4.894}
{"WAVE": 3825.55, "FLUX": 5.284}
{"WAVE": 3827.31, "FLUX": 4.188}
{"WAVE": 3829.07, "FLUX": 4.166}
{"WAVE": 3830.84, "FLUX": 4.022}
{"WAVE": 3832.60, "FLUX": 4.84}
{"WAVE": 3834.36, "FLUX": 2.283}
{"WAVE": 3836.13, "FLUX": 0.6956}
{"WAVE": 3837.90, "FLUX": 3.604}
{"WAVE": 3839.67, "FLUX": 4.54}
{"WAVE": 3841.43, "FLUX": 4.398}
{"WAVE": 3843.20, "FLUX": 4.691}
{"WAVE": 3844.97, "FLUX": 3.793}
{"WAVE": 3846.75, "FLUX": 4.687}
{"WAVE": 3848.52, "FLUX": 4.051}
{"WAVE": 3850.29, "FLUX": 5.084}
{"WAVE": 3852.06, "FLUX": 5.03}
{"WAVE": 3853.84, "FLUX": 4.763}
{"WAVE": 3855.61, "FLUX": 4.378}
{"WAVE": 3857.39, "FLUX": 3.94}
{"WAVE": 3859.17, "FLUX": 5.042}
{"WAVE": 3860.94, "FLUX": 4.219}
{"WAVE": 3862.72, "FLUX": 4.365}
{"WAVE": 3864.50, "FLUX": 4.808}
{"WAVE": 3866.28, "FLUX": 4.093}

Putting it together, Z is 0.11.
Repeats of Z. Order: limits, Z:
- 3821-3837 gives 0.45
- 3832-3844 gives 0.46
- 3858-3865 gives 0.08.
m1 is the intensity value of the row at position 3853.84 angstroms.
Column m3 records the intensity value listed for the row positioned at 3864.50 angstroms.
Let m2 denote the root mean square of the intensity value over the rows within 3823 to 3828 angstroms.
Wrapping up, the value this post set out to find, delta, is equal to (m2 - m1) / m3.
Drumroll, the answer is 0.01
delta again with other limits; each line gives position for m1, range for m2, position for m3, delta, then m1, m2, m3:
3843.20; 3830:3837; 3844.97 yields -0.35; 4.691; 3.4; 3.793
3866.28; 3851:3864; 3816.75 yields 0.07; 4.093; 4.6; 6.252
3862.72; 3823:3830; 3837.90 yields 0.08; 4.365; 4.7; 3.604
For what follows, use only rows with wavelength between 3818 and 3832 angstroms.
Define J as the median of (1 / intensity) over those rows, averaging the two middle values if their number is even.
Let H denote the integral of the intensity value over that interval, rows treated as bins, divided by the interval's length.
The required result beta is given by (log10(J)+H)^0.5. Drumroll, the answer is 2.07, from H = 5.0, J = 0.20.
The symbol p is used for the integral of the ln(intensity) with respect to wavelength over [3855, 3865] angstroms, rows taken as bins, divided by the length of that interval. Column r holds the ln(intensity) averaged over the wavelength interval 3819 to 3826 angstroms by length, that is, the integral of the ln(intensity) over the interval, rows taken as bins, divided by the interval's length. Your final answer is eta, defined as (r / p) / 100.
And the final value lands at 0.0113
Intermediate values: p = 1.49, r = 1.69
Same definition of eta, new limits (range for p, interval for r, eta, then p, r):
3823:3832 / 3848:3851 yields 0.0101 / 1.50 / 1.52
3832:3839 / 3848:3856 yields 0.0188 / 0.82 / 1.55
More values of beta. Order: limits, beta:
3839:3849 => 1.93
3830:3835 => 1.78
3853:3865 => 1.96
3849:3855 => 2.04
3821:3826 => 2.09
